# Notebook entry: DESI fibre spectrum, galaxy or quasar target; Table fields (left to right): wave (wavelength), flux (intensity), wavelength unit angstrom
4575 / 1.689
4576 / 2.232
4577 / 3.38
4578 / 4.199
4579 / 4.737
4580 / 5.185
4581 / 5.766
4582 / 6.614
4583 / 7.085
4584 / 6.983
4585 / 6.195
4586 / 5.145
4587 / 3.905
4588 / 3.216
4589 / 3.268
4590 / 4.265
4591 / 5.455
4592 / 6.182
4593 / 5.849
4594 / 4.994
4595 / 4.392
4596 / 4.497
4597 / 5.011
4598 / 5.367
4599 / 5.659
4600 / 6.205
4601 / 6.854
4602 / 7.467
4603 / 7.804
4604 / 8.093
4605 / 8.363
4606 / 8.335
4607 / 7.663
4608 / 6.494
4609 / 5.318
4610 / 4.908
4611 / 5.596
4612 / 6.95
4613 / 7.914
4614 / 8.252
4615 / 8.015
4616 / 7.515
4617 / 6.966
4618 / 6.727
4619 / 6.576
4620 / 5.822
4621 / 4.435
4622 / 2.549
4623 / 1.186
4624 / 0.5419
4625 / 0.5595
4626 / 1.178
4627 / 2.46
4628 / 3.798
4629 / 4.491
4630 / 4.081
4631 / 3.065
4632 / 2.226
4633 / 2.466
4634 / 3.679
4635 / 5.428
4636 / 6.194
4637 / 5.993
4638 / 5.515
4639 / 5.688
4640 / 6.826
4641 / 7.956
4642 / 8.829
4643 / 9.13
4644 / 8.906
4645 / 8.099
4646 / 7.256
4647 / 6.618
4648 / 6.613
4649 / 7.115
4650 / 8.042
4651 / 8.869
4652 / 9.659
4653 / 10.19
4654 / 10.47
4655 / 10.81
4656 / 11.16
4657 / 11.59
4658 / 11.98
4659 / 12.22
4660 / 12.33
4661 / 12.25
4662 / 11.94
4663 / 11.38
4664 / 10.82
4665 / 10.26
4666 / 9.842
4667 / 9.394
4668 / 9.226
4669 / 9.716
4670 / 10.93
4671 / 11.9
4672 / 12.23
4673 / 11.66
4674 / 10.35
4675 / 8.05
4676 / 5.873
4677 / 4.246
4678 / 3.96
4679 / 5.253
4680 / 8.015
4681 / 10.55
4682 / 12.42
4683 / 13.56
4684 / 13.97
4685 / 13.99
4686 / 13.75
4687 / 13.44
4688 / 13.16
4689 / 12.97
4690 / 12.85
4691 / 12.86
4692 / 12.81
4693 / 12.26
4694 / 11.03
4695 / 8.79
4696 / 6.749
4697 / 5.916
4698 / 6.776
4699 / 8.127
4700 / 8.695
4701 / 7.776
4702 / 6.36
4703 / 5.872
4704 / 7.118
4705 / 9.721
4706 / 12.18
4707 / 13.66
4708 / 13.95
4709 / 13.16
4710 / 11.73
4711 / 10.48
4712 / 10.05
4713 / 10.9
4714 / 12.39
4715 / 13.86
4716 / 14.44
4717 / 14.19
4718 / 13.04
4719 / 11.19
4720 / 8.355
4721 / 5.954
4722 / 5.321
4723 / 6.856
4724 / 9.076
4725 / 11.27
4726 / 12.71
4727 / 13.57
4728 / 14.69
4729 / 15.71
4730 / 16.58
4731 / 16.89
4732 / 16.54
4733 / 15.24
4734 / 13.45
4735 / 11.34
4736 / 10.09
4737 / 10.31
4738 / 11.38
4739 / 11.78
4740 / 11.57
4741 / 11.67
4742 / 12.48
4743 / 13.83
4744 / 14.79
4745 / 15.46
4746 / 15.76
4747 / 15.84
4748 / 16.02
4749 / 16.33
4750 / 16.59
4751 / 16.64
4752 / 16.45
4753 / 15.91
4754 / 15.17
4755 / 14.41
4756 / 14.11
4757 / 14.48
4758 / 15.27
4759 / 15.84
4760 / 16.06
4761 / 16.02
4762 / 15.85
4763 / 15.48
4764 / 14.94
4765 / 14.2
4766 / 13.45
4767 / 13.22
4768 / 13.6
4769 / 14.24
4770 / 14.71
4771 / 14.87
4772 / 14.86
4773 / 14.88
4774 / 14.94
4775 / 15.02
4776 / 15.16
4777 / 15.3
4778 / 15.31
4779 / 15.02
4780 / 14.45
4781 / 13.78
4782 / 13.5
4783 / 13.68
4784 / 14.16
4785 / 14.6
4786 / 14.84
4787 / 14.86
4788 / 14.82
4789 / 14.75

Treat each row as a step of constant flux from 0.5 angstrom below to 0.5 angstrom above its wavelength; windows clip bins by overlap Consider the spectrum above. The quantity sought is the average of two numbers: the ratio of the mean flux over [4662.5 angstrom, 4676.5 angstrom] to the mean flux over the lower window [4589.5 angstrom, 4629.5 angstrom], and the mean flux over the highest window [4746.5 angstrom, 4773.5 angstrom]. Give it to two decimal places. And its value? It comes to 8.50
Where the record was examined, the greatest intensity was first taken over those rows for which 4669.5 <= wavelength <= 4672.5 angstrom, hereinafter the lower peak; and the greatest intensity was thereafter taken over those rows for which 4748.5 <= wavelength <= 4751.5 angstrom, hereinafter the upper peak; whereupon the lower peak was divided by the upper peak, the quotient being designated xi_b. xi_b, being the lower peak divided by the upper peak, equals 0.73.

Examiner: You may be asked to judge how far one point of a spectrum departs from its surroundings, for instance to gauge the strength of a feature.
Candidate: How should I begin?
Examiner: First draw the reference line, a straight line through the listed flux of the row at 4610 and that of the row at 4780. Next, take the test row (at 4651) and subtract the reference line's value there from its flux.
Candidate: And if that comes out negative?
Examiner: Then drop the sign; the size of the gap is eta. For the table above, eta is 1.7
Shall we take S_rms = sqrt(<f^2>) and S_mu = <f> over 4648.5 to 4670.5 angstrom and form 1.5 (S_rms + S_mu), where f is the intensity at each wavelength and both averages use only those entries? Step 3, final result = 32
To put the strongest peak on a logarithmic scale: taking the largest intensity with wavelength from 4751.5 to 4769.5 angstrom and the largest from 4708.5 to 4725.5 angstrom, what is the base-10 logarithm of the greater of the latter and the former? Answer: 1.22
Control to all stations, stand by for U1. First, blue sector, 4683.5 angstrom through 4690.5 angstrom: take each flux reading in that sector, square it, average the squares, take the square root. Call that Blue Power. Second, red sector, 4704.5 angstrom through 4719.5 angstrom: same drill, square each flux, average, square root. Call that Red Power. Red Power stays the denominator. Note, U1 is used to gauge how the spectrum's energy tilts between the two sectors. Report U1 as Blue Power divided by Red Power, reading 1.08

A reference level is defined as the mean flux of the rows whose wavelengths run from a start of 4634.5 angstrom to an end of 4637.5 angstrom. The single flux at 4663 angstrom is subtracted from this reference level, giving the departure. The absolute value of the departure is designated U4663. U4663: 6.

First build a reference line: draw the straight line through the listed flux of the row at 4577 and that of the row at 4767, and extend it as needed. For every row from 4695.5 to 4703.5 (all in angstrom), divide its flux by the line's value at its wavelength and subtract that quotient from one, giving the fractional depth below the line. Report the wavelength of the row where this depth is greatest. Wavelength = 4703 angstrom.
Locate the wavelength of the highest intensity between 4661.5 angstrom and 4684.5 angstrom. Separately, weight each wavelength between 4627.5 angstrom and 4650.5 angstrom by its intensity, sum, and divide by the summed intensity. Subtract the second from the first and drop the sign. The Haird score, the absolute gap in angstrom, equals 43.2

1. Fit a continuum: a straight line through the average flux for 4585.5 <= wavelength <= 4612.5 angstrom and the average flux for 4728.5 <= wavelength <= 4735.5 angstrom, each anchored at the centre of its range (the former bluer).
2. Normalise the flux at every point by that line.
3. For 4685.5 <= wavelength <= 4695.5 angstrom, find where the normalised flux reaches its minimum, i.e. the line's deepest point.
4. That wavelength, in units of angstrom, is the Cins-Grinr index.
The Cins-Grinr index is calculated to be 4695 angstrom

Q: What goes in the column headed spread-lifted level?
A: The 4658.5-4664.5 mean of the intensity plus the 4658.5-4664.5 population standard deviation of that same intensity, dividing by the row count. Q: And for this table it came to 12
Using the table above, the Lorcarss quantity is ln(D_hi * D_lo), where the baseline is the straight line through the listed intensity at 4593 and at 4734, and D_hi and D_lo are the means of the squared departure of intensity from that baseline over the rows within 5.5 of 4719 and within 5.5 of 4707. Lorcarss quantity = 5.1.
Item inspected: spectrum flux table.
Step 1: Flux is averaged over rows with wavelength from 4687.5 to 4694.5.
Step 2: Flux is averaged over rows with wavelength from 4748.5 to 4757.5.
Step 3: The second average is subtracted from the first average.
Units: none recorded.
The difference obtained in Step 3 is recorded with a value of -3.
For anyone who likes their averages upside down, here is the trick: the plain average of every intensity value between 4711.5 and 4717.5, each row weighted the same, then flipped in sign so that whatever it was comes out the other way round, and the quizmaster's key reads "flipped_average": -13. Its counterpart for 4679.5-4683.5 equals -11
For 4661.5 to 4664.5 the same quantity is -11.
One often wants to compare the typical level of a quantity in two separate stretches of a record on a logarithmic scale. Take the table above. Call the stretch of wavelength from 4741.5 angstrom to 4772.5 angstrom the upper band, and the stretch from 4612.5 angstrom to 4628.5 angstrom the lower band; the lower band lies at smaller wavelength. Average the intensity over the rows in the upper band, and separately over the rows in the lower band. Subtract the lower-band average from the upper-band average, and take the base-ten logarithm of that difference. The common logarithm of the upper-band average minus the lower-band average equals 1.02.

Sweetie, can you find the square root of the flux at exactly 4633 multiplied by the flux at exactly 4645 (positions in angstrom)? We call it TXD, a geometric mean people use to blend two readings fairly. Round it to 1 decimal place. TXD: 4.5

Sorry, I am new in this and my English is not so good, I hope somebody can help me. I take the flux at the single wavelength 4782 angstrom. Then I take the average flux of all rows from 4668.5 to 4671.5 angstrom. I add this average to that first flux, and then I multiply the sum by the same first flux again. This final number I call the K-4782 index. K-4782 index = 329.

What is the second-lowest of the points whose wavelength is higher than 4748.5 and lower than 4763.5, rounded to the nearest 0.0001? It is 14.4100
